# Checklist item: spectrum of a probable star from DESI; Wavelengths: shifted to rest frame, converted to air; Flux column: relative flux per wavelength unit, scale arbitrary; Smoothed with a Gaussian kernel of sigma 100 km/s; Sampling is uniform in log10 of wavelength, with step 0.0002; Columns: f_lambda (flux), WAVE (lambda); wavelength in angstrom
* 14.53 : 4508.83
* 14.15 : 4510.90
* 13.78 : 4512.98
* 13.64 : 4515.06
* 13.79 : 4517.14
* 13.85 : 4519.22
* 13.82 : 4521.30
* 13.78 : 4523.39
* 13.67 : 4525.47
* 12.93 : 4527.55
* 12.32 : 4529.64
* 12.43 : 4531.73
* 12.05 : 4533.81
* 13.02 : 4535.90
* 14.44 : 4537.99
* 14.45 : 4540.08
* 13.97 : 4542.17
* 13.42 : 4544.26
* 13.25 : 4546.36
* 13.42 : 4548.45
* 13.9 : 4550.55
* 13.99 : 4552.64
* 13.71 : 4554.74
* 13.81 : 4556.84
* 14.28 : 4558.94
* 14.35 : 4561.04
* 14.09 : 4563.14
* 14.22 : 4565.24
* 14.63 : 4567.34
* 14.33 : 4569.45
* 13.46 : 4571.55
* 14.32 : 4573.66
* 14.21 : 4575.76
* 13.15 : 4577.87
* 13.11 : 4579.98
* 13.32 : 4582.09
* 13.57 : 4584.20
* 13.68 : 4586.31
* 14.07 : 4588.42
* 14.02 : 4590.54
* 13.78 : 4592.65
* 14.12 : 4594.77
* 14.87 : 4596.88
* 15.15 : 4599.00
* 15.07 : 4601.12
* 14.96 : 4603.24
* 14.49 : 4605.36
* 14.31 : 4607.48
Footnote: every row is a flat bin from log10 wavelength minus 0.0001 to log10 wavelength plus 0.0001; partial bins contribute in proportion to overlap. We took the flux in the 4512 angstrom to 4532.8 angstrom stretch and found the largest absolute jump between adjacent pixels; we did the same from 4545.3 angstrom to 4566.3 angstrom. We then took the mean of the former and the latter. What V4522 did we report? 0.61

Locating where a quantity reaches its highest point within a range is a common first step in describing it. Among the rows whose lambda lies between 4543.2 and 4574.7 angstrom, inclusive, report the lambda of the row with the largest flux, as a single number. 4567.34 angstrom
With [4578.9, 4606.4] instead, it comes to 4599.00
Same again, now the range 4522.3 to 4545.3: 4540.08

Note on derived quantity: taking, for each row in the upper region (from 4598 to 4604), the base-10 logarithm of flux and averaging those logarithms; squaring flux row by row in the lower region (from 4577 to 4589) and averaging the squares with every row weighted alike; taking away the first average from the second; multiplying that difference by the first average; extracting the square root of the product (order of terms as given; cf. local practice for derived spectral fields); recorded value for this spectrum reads 14.6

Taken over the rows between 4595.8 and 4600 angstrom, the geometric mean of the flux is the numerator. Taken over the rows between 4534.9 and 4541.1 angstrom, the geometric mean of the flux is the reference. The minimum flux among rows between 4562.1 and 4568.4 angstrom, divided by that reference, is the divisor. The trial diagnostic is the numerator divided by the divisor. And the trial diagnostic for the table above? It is 14.9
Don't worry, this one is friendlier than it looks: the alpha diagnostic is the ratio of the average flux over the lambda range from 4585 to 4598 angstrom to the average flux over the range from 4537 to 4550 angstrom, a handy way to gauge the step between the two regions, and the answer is 1.02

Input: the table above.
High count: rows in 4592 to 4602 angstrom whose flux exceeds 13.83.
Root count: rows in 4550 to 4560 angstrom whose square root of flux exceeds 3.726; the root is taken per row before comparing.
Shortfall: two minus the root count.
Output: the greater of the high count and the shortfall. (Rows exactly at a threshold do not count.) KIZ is 4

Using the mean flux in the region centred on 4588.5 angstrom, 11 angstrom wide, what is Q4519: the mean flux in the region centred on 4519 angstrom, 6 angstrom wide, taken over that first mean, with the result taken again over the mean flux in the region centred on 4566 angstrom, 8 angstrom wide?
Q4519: 0.0698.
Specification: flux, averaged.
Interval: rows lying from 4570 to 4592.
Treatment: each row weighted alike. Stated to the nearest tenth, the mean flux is 13.7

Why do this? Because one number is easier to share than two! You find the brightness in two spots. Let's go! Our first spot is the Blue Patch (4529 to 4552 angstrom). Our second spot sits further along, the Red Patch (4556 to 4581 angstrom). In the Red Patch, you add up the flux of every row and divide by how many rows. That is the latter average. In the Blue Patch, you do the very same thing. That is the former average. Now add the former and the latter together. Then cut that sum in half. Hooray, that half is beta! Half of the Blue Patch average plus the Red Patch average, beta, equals 13.7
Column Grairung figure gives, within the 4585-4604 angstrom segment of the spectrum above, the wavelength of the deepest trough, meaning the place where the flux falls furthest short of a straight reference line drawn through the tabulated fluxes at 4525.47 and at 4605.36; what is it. 4586.31 angstrom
